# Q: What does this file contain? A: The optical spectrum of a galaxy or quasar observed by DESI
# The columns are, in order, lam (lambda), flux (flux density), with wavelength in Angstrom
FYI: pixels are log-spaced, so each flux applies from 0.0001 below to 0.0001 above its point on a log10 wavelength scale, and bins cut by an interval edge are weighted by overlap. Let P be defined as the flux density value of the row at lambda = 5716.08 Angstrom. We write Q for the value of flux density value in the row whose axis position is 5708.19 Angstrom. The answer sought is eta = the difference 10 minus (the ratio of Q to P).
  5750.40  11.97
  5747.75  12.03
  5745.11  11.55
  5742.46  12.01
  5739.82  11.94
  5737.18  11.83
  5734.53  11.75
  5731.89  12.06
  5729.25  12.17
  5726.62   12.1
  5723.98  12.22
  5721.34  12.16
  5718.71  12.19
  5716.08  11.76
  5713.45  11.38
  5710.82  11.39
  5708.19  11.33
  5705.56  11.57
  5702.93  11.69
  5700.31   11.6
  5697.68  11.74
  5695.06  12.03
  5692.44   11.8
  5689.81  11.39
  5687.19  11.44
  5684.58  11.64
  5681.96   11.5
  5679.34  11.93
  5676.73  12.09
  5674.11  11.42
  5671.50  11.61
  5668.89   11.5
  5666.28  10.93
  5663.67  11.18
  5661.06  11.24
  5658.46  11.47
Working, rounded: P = 11.76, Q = 11.33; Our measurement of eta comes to 9.04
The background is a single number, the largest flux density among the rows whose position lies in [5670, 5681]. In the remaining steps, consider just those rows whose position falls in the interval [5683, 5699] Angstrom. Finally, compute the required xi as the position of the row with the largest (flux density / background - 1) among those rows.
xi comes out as 5695.06 Angstrom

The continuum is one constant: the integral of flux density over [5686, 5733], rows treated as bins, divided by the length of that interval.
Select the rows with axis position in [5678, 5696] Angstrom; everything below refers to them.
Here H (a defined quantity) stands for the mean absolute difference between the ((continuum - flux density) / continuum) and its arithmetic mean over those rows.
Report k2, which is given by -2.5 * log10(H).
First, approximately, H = 0.018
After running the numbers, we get 4.4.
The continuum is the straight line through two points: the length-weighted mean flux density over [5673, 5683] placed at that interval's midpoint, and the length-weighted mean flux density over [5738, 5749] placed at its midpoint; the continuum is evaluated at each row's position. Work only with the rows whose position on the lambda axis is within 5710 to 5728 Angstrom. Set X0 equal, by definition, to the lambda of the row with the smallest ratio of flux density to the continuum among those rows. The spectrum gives 5713.45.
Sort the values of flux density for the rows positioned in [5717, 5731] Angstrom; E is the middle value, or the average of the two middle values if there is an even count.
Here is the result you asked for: 12.2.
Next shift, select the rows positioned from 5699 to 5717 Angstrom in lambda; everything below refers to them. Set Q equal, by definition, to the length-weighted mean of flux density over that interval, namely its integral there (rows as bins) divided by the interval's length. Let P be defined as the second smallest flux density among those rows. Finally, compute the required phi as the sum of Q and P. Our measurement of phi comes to 22.9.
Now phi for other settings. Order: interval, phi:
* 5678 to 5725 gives 23.1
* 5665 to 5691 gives 22.9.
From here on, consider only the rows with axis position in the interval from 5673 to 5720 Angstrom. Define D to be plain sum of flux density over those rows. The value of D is 210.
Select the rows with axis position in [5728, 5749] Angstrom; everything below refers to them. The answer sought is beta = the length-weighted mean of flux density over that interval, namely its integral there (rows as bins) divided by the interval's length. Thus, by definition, 11.9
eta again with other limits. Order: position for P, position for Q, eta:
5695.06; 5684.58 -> 9.03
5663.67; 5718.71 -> 8.91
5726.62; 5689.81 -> 9.06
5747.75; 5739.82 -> 9.01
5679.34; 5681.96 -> 9.04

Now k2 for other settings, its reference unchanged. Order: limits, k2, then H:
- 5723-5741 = 4.8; 0.012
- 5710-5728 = 3.9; 0.027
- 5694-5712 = 4.6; 0.014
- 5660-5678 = 4.1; 0.022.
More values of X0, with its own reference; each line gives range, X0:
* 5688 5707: 5689.81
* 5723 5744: 5734.53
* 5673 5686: 5674.11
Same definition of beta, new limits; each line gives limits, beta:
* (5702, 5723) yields 11.7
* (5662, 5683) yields 11.5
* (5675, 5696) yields 11.7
